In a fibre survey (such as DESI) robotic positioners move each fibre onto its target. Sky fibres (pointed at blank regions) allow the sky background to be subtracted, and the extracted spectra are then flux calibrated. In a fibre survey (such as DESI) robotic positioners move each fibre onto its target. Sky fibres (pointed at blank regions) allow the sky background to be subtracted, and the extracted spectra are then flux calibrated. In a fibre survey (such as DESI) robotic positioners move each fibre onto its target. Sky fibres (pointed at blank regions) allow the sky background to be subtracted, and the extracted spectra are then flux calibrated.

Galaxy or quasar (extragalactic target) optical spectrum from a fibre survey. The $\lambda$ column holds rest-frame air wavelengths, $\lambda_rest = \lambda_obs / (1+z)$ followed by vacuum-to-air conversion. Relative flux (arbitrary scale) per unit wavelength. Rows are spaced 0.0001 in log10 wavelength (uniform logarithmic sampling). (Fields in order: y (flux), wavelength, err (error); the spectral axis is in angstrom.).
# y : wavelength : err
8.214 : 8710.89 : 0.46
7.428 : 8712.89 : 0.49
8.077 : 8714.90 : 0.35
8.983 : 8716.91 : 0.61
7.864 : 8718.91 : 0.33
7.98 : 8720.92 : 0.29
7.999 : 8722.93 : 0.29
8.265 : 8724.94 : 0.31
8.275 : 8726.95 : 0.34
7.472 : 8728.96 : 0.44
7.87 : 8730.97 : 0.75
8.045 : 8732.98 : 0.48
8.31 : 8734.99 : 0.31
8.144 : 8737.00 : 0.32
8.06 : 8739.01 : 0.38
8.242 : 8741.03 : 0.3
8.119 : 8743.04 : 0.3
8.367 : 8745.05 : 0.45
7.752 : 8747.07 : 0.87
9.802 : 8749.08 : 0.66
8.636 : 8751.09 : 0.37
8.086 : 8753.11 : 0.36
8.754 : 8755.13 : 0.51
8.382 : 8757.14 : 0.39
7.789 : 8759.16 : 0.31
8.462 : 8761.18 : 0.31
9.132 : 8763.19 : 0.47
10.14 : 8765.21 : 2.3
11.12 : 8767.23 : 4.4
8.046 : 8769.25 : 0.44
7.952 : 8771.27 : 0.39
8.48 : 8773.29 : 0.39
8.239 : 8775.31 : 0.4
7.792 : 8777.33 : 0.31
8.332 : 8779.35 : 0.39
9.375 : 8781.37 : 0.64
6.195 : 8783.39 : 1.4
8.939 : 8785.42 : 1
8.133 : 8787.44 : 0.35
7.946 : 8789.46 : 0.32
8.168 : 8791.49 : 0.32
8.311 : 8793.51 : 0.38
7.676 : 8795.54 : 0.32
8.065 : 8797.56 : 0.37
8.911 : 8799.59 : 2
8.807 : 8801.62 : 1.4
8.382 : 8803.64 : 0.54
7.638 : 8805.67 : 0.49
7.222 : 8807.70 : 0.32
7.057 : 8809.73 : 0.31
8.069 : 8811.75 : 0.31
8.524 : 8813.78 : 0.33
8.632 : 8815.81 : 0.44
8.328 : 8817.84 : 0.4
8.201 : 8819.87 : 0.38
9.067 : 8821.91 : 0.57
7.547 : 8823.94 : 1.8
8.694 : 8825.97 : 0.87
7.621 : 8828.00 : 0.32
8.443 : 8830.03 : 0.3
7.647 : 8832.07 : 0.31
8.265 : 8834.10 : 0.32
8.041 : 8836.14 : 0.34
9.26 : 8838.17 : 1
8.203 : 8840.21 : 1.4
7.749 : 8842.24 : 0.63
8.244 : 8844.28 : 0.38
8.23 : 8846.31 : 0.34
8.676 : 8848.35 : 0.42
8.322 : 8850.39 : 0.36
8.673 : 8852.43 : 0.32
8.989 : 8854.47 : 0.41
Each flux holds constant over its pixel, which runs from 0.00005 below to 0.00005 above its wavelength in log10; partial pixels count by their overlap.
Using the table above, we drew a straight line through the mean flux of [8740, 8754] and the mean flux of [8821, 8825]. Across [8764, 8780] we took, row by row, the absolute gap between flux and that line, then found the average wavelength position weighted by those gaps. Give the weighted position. 8768.4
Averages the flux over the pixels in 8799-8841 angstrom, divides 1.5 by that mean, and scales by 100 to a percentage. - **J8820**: 18.3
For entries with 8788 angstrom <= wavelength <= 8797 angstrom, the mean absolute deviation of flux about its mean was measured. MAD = 0.21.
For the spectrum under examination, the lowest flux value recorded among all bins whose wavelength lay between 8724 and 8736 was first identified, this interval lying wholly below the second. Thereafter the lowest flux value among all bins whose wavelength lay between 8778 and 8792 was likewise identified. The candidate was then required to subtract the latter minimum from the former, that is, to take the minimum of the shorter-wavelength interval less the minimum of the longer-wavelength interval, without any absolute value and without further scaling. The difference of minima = 1.3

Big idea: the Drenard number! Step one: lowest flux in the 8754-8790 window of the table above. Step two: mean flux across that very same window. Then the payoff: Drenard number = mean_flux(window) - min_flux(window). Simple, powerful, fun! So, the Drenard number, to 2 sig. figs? 2.3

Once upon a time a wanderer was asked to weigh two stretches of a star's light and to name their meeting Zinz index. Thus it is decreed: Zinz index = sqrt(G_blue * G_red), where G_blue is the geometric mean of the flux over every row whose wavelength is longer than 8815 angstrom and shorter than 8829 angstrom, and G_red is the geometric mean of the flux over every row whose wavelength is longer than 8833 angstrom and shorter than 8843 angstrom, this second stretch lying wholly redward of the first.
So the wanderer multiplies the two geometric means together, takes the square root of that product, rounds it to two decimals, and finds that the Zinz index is 8.29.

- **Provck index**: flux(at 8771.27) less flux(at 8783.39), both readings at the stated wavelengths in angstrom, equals 1.8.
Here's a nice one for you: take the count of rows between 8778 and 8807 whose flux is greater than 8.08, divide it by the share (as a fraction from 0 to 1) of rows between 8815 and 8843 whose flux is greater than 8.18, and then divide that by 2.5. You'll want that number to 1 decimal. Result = 5.6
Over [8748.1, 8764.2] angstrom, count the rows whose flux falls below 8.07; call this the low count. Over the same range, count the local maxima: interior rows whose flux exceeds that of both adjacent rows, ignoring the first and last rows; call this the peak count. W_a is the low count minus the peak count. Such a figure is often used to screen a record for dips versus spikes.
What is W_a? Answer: 0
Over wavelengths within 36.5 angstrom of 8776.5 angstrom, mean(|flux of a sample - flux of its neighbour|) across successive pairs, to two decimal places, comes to 0.79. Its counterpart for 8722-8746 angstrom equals 0.25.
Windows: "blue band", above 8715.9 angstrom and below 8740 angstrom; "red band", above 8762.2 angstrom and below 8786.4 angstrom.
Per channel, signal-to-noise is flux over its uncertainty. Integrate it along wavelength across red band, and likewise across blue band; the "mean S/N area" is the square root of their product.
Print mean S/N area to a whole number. 440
